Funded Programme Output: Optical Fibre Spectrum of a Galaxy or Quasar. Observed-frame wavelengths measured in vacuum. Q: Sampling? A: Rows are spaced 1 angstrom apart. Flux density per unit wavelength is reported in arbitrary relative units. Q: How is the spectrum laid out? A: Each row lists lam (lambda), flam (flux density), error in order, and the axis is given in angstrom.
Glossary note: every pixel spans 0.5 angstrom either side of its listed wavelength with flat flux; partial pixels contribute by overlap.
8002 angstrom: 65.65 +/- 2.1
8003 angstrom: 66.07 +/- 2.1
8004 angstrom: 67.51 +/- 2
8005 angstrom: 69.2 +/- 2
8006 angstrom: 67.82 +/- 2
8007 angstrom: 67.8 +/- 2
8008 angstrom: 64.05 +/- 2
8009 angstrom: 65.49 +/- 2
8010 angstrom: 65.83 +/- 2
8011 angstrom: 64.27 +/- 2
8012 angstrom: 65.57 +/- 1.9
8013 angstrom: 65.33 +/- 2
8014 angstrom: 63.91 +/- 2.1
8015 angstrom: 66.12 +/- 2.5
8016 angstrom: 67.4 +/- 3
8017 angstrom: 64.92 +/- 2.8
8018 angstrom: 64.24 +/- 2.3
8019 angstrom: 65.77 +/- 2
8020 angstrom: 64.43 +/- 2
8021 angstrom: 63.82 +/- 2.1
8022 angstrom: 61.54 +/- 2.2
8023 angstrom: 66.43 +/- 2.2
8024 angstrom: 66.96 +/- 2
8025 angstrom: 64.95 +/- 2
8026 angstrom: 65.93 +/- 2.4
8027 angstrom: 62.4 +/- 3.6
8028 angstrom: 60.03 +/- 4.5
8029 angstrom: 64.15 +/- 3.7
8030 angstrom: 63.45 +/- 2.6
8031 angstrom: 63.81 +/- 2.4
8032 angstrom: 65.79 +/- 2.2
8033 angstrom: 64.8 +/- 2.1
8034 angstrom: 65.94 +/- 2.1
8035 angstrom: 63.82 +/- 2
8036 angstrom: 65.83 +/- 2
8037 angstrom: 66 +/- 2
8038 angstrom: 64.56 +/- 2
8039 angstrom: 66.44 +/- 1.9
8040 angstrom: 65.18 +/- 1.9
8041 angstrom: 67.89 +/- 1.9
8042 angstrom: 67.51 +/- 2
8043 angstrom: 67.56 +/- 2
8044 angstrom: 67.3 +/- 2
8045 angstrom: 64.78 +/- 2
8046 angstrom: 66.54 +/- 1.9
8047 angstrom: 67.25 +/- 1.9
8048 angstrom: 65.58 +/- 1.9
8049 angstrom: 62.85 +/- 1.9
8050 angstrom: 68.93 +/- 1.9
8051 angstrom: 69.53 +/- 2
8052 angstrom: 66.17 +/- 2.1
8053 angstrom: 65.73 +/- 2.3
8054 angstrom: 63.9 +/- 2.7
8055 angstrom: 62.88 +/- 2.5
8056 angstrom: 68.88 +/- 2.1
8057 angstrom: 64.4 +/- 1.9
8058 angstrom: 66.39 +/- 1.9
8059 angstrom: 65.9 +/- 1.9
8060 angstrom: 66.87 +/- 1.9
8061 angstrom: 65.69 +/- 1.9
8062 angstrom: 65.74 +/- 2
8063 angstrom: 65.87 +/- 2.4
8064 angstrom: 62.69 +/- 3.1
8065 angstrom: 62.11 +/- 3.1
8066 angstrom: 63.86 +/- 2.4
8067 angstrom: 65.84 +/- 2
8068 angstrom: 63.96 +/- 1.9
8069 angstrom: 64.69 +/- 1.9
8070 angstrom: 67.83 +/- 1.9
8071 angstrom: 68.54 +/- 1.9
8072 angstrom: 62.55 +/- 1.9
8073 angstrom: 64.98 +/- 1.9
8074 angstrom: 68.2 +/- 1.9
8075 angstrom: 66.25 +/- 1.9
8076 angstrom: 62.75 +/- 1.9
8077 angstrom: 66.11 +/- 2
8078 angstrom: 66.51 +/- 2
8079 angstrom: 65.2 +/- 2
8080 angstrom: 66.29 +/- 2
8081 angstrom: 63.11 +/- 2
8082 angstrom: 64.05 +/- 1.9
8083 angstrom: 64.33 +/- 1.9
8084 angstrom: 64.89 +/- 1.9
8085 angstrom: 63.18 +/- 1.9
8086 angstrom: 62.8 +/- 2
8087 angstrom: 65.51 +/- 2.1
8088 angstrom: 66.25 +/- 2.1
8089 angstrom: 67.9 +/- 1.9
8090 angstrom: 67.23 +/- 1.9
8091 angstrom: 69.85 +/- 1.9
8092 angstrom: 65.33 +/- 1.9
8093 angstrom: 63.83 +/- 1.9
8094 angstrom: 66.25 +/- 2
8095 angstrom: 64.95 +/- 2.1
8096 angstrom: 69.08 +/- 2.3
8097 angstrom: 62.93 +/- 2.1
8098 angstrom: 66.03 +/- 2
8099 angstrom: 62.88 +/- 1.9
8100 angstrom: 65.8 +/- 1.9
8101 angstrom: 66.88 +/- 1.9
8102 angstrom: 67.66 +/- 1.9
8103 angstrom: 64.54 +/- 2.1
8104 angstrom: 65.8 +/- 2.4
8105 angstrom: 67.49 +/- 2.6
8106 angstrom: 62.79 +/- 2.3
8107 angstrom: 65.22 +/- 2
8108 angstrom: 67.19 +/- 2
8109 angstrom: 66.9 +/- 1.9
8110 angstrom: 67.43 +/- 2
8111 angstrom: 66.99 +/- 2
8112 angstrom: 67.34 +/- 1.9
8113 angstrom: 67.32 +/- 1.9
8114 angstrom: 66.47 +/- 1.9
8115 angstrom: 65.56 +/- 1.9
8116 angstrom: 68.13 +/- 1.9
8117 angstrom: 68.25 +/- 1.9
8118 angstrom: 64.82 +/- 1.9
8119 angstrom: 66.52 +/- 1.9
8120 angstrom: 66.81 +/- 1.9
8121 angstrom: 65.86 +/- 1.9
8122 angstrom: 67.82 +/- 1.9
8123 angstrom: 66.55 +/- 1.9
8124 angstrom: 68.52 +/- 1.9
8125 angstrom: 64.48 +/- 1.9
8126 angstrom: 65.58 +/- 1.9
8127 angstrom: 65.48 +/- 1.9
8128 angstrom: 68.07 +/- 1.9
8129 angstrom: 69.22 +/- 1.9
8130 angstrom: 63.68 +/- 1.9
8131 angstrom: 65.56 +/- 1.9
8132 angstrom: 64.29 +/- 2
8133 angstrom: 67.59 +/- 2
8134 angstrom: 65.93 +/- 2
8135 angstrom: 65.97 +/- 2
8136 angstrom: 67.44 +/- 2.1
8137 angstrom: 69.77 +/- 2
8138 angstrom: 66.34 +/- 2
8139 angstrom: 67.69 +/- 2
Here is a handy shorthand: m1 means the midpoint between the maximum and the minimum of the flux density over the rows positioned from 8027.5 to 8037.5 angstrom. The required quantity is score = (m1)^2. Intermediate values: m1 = 63.0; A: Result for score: 3971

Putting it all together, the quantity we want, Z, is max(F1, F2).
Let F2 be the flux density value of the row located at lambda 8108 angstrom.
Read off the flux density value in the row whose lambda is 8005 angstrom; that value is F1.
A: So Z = 69.2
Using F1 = 69.2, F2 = 67.19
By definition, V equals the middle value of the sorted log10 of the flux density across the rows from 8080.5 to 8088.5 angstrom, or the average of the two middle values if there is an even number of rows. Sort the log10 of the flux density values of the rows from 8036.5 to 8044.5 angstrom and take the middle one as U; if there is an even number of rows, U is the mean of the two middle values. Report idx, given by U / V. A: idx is 1.01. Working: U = 1.83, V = 1.81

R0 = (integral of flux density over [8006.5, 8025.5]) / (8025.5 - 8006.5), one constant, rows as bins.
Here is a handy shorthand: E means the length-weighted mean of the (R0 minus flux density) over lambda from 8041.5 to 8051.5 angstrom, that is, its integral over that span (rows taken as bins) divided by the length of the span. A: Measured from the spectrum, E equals -1.6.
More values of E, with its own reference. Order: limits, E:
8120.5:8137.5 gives -1.4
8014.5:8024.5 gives 0.0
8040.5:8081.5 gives -0.5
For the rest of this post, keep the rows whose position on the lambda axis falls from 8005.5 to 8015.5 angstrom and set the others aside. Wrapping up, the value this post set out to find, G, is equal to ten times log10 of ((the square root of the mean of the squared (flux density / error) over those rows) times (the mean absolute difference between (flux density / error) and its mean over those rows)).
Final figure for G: 17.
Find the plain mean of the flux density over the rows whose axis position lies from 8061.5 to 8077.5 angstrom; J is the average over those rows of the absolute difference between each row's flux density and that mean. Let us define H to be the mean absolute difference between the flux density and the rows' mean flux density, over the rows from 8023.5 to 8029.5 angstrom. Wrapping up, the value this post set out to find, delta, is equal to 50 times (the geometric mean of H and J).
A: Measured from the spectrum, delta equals 89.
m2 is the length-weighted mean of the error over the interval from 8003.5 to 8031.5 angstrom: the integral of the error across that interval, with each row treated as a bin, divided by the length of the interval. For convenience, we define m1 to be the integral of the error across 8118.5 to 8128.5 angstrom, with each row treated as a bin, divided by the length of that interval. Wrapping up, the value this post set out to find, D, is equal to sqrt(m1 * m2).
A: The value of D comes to 2.12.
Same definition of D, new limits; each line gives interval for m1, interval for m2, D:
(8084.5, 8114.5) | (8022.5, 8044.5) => 2.18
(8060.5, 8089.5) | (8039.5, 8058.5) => 2.05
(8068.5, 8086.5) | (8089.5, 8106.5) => 2.00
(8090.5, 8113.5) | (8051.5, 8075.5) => 2.09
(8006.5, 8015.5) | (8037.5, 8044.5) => 2.01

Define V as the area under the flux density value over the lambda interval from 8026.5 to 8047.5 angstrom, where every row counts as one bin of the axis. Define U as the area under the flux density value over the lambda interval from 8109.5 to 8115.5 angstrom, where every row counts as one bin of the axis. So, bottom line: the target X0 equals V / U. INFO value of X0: 3.4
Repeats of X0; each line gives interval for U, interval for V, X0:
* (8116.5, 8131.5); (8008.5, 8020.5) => 0.8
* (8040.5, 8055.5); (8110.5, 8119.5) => 0.6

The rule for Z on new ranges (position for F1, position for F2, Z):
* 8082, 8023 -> 66.4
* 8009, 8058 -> 66.4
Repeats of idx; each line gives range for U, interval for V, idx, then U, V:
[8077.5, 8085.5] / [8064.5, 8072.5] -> 1.00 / 1.81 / 1.81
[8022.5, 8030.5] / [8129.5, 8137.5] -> 0.99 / 1.81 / 1.82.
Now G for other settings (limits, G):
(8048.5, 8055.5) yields 21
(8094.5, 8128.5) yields 18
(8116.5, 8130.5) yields 14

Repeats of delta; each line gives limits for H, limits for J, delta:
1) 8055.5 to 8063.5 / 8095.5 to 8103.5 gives 61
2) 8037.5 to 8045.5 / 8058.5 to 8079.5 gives 65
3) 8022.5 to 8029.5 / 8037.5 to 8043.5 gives 73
